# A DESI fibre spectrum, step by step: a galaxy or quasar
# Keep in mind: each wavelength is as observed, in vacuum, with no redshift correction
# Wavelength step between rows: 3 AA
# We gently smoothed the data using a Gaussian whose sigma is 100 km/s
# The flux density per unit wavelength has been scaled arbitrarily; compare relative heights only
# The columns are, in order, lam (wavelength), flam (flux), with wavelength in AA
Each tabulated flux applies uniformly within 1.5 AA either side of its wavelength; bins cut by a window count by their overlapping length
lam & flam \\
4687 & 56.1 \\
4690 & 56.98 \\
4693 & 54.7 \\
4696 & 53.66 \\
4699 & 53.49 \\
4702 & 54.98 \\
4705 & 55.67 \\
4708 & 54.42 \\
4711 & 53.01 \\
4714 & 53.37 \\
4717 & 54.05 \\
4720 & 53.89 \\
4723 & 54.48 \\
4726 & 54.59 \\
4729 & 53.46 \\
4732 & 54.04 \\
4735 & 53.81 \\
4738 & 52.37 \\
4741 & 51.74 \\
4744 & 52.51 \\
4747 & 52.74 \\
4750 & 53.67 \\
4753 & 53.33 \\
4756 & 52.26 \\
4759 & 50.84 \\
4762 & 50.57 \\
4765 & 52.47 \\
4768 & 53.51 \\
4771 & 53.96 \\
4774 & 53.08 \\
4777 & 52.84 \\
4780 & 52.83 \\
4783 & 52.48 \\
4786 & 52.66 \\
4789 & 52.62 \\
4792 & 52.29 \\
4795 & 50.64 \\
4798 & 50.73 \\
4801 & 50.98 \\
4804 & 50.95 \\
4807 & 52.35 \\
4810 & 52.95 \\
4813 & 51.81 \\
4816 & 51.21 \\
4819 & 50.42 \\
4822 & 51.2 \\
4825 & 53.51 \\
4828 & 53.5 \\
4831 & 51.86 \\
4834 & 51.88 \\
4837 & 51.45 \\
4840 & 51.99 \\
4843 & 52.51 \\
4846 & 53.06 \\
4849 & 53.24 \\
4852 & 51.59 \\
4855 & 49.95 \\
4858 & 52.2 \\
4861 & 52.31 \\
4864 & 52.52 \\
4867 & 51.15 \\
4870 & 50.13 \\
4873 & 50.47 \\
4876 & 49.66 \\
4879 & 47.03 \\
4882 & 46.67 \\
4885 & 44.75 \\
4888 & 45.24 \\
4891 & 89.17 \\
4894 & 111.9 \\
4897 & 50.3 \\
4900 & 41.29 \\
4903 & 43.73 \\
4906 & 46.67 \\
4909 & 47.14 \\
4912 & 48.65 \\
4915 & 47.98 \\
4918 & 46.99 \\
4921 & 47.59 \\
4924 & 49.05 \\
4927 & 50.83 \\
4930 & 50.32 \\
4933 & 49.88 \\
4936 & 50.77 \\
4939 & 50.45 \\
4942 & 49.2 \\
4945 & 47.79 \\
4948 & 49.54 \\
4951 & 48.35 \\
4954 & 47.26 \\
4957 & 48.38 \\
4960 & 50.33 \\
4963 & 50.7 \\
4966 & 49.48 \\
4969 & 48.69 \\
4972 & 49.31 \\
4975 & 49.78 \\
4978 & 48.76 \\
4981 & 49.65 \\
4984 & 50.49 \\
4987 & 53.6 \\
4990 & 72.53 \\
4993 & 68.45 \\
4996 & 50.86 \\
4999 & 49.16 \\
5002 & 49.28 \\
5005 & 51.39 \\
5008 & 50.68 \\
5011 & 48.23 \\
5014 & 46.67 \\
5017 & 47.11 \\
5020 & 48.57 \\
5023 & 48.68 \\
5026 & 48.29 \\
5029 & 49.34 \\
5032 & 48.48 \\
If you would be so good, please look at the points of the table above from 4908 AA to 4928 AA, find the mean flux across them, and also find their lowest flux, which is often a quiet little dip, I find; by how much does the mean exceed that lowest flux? 1.3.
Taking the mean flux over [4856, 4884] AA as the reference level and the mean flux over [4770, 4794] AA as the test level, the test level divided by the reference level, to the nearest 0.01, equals 1.05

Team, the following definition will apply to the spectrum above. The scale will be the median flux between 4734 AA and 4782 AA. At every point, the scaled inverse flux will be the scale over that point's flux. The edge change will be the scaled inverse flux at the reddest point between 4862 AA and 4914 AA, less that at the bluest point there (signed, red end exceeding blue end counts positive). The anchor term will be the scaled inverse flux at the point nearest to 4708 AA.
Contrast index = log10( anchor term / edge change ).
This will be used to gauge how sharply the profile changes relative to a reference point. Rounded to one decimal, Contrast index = 1.1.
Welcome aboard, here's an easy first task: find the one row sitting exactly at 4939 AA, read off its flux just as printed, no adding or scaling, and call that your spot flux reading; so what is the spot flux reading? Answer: 50.45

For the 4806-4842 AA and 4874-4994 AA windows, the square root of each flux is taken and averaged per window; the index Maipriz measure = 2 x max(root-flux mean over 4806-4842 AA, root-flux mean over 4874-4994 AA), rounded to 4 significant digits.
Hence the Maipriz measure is 14.42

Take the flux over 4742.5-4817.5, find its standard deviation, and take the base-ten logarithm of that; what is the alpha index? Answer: 0.0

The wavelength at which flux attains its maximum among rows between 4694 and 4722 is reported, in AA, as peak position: 4705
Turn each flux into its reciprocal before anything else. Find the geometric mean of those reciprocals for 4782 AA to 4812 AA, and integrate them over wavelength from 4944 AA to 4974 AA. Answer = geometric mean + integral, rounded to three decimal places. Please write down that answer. 0.632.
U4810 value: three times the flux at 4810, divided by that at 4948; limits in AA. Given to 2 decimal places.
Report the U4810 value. 3.21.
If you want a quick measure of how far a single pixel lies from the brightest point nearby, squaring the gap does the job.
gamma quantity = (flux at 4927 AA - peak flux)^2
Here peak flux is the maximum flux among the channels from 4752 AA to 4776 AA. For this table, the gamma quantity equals 10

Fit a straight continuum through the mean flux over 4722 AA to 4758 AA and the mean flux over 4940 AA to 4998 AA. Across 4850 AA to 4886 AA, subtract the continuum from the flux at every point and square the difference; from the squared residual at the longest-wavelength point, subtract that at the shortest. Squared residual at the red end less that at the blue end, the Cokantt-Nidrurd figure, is 56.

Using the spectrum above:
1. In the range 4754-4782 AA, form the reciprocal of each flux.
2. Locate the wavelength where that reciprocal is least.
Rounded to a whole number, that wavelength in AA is 4771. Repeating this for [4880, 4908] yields 4894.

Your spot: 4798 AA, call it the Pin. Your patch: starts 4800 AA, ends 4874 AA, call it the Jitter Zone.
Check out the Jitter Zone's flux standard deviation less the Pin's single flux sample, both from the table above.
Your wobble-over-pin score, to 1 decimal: -49.7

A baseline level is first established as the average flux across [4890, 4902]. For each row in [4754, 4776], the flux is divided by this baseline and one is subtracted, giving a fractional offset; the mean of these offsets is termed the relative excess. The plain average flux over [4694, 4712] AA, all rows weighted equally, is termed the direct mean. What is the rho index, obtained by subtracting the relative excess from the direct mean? 54.5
